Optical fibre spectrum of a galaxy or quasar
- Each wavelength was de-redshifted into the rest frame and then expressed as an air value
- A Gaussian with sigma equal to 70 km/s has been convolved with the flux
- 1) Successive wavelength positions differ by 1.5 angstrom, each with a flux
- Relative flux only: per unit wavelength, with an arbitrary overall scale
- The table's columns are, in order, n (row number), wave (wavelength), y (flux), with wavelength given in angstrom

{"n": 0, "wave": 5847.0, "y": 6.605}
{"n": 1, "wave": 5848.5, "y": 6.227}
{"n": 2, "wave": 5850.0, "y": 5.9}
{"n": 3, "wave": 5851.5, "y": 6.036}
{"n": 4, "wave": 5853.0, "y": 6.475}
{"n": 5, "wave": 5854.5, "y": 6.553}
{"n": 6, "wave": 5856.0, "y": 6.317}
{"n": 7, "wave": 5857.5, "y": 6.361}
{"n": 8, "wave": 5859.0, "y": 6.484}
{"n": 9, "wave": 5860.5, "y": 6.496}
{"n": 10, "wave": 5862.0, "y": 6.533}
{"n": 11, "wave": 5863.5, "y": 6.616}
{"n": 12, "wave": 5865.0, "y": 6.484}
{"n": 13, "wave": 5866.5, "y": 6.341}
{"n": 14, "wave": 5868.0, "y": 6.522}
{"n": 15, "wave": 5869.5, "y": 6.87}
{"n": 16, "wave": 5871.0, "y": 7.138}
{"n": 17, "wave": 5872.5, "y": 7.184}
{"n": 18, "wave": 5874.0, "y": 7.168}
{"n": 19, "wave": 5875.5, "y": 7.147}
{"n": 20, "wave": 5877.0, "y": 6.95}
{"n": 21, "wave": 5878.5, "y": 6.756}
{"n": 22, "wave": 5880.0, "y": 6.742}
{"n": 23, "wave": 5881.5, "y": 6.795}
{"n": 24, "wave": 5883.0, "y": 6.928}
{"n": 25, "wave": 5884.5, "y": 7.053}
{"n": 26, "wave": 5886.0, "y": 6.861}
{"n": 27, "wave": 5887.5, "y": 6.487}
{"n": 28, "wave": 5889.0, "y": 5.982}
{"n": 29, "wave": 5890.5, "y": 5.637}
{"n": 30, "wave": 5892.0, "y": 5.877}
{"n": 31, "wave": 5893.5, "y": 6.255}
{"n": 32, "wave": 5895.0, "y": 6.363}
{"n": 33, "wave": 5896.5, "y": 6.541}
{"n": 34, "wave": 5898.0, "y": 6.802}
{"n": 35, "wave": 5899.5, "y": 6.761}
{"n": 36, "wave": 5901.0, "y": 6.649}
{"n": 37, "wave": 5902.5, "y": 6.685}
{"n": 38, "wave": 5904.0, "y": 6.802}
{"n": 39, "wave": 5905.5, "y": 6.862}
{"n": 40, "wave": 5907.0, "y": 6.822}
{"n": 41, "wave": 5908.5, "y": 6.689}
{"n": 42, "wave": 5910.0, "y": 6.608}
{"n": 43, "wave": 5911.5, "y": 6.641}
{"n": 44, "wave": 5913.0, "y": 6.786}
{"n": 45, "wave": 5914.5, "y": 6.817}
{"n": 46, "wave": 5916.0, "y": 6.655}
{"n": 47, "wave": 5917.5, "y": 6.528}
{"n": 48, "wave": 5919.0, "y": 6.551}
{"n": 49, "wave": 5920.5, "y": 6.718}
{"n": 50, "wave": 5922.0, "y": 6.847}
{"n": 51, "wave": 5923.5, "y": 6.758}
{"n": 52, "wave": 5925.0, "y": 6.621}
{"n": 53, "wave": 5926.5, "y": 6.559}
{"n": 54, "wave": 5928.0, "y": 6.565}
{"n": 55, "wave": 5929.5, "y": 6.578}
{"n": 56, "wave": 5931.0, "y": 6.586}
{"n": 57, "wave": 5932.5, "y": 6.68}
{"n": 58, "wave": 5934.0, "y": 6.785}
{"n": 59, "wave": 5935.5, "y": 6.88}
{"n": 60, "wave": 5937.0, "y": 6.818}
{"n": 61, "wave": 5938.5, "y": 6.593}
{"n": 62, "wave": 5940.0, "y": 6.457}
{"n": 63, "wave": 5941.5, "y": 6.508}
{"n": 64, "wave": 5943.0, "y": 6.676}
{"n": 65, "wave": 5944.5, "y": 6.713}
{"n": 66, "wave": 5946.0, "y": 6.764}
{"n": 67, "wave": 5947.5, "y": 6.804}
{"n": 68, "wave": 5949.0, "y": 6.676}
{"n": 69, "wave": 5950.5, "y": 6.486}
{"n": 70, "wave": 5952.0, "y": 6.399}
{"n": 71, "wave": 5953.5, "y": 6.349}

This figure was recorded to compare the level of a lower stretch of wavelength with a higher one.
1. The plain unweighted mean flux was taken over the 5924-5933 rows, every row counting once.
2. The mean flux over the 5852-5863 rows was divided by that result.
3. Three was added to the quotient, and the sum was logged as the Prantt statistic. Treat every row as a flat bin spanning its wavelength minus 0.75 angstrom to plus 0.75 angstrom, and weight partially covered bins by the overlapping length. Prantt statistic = 3.98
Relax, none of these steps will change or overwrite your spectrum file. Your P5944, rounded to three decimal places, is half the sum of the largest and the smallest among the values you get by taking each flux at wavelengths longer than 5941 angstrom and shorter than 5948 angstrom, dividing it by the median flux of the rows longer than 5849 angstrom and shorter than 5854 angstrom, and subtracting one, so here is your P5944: 0.103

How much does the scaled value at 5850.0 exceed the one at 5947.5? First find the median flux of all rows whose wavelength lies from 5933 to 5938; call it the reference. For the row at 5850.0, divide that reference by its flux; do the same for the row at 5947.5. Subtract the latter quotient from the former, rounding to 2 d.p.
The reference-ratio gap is 0.15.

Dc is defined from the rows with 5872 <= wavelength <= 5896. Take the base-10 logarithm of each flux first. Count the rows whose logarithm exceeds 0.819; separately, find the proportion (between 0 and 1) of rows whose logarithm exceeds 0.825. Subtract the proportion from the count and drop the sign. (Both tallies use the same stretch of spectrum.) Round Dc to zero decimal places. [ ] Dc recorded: 9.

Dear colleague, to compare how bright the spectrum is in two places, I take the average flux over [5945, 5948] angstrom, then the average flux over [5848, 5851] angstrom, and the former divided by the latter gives 1.12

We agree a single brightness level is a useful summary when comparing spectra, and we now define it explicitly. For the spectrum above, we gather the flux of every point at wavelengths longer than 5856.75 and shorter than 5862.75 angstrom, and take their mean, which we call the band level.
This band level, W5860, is 6.47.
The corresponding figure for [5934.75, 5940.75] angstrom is 6.69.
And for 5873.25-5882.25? 6.93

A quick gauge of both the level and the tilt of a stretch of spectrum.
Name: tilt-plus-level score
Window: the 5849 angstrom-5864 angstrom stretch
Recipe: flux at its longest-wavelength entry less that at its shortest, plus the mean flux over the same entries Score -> 7.09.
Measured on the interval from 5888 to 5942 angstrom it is 7.12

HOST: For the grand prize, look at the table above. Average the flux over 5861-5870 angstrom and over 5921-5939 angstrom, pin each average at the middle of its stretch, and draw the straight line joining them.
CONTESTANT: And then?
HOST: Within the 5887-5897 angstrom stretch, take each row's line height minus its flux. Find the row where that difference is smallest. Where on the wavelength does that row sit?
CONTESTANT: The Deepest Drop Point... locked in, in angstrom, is 5896.5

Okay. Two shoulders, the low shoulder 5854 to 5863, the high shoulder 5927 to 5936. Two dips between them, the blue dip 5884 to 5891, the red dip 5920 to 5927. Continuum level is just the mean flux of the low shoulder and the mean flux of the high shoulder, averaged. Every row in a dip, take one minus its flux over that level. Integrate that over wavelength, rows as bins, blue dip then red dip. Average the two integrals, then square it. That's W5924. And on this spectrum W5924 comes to 0.000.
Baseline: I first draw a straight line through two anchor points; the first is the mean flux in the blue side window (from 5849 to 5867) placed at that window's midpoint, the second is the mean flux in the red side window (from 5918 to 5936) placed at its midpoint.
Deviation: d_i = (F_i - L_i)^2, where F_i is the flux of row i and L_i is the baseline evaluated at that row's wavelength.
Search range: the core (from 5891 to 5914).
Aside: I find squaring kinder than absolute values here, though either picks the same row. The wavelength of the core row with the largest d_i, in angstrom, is 5892.0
